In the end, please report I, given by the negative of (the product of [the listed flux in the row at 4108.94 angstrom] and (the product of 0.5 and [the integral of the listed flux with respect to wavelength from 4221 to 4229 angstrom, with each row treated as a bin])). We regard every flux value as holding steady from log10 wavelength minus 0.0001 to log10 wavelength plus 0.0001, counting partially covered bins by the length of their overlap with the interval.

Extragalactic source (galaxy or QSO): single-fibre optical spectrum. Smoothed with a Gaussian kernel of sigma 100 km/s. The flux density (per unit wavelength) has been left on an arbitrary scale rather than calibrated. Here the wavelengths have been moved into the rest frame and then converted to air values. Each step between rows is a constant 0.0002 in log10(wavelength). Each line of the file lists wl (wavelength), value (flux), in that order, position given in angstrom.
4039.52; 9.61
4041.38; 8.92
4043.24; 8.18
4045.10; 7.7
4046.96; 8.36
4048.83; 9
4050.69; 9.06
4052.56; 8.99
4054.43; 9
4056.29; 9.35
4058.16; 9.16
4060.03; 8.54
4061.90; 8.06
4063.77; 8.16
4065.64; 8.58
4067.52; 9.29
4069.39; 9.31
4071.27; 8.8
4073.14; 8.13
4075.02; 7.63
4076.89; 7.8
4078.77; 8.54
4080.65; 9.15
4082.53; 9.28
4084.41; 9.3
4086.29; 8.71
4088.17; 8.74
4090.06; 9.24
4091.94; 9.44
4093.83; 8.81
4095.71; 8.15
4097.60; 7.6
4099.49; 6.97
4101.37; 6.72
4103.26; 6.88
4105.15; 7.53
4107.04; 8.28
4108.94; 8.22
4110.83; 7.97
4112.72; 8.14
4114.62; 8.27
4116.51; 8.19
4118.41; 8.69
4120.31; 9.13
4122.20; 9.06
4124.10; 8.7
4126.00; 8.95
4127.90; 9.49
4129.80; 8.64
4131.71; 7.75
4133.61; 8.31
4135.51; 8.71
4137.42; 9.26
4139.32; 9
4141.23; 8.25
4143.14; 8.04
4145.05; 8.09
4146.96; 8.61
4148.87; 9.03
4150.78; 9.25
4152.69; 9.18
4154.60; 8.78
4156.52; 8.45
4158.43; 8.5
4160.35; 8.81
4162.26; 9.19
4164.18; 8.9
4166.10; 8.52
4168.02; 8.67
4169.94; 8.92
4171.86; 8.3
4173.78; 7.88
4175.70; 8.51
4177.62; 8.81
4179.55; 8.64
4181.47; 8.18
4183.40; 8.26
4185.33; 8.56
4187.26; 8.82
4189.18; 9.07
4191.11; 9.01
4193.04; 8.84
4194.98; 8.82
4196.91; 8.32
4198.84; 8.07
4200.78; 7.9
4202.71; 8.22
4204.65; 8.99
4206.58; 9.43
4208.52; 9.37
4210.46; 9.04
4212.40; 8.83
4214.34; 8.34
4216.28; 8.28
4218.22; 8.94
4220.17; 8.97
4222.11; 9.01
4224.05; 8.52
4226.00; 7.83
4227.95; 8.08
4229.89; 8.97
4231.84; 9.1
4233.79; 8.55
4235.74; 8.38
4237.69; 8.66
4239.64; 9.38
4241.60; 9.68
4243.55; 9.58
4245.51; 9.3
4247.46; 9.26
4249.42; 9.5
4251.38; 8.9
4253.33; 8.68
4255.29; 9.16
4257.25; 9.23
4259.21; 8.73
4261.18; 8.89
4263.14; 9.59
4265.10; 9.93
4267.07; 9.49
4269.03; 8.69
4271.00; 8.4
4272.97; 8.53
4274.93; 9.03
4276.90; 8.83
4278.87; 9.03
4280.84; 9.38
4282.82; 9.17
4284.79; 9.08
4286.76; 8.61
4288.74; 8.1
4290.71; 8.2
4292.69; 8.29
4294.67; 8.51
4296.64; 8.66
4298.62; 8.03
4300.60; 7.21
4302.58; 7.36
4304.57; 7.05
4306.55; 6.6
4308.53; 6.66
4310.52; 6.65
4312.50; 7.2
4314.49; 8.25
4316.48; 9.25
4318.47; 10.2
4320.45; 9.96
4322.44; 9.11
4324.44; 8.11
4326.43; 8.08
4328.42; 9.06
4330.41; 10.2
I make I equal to -276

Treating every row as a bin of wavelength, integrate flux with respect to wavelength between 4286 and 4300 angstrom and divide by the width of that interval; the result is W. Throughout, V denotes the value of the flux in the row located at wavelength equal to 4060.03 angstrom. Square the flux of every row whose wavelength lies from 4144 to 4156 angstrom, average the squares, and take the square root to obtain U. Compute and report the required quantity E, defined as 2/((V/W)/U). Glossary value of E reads 17.2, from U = 8.8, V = 8.54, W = 8.31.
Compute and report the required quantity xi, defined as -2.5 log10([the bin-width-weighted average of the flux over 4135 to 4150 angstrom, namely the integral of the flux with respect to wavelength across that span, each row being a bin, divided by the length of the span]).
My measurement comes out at -2.34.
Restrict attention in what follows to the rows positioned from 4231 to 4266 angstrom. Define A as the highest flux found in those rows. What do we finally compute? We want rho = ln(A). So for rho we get 2.296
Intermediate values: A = 9.93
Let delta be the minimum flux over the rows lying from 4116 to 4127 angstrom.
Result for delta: 8.19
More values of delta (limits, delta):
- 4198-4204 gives 7.9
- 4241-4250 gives 9.26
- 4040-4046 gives 7.7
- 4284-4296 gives 8.1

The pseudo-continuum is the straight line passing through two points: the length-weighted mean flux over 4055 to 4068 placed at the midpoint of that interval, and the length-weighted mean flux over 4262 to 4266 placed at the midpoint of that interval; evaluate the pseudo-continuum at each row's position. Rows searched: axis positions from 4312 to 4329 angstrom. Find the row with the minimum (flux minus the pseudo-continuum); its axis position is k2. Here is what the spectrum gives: 4312.50 angstrom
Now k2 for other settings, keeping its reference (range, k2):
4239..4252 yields 4251.38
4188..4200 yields 4198.84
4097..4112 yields 4101.37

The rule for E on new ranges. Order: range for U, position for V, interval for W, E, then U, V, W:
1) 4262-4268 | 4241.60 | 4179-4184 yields 16.7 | 9.7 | 9.68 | 8.35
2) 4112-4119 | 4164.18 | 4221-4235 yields 16.1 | 8.3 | 8.9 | 8.58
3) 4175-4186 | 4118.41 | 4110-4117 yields 15.9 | 8.5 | 8.69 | 8.15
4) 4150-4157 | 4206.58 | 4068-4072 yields 17.2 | 8.9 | 9.43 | 9.09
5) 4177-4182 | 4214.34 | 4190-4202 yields 17.4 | 8.5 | 8.34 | 8.49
